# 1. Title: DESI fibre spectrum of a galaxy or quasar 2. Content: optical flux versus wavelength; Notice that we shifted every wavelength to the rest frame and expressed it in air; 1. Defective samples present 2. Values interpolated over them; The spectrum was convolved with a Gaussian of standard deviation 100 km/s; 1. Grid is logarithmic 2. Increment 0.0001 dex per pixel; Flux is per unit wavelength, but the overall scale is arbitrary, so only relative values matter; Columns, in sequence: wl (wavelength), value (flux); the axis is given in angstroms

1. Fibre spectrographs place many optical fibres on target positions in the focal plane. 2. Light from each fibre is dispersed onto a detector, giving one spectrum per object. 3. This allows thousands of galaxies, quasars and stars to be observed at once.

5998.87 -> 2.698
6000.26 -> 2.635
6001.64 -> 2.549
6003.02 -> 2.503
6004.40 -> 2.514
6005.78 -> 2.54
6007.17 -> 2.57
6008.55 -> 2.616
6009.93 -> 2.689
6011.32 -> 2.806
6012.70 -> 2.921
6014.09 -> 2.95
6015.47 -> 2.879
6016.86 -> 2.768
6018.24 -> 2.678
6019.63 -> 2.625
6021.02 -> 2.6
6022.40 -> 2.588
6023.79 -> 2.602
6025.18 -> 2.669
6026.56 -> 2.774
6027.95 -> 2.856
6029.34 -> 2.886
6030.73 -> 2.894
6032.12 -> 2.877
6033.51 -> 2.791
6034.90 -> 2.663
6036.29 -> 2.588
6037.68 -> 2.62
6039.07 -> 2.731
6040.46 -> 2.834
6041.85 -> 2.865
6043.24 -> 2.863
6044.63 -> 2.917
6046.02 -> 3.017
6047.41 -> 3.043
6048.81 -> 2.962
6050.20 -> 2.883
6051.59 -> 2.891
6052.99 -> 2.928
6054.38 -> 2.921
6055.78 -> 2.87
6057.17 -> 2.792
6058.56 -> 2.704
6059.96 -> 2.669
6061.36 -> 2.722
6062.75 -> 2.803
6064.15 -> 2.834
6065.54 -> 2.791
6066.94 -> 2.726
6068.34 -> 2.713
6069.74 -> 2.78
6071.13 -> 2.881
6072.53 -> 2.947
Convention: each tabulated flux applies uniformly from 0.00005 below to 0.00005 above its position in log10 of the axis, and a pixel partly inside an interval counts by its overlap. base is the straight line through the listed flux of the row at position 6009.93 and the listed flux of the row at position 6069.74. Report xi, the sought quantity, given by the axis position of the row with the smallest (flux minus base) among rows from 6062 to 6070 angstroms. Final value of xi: 6068.34 angstroms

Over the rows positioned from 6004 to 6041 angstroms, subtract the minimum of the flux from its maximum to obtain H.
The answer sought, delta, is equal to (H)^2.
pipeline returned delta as 0.19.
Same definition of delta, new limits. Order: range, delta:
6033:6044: 0.08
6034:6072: 0.21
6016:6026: 0.03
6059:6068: 0.03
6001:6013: 0.17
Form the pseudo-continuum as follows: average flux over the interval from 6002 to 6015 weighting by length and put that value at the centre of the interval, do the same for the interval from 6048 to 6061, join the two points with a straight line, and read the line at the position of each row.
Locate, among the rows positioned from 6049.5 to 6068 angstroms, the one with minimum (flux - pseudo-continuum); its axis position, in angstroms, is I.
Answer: 6059.96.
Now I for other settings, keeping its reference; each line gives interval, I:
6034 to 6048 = 6036.29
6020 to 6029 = 6022.40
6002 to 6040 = 6036.29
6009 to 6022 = 6021.02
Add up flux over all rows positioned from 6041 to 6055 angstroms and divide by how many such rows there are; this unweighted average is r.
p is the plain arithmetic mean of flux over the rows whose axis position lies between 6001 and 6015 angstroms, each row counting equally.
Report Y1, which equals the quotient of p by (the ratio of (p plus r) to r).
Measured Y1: 1.40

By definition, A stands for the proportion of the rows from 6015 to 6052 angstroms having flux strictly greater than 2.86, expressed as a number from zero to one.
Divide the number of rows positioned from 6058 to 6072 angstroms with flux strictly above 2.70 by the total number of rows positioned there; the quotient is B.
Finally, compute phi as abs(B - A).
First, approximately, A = 0.4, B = 0.90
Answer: 0.46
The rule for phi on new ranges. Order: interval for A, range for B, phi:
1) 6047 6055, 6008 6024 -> 0.58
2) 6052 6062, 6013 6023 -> 0.00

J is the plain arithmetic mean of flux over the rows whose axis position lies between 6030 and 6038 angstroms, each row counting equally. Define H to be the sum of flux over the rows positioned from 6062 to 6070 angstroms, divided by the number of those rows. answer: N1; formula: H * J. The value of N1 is 7.60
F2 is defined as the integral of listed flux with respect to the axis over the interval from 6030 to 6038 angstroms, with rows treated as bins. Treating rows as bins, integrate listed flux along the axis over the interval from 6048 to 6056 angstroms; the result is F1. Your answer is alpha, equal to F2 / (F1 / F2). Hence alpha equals 20.7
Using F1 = 23.3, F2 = 21.9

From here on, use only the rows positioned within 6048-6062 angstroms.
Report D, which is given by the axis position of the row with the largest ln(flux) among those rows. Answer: 6048.81 angstroms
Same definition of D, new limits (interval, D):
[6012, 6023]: 6014.09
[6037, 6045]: 6044.63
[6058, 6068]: 6064.15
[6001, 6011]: 6009.93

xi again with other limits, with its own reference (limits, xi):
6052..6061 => 6059.96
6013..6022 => 6021.02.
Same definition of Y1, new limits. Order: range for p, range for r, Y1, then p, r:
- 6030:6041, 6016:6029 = 1.36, 2.75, 2.68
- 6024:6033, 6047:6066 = 1.42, 2.83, 2.84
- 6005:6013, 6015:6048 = 1.37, 2.69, 2.78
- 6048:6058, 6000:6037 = 1.40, 2.89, 2.70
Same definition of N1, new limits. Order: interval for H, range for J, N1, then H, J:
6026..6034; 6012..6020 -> 7.98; 2.85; 2.80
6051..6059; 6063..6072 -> 7.95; 2.85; 2.79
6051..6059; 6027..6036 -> 8.06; 2.85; 2.83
